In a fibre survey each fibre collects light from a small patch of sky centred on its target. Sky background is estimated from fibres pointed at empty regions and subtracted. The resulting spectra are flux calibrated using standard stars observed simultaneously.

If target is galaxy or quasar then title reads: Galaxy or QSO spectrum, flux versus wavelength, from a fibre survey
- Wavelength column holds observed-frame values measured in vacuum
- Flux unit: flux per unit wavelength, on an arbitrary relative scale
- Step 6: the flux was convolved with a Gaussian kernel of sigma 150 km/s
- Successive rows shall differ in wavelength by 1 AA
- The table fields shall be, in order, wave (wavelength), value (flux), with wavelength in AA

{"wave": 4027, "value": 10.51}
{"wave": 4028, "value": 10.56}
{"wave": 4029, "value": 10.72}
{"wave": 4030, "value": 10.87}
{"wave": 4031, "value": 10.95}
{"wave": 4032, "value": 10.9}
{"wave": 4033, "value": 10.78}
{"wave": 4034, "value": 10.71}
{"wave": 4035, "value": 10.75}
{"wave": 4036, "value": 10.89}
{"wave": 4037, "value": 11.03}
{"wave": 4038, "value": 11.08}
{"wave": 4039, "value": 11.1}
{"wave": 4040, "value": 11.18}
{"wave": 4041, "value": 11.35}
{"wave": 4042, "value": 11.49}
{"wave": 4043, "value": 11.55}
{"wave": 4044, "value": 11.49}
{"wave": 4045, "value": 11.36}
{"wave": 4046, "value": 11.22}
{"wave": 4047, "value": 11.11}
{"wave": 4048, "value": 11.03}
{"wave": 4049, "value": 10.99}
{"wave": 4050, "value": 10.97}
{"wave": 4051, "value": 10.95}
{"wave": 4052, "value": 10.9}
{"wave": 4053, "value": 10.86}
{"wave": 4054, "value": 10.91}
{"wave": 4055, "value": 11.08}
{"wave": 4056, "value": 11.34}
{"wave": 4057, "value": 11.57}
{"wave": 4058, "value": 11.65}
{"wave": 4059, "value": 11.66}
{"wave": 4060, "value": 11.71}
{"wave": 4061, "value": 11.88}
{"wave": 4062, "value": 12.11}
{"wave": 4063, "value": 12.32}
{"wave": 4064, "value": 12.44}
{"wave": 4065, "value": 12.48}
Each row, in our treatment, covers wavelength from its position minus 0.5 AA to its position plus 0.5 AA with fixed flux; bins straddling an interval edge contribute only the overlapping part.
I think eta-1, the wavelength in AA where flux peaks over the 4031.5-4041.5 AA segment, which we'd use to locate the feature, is 4041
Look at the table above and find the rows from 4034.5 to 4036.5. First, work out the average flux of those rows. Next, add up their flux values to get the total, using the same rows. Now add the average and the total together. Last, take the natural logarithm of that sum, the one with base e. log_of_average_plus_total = 3.48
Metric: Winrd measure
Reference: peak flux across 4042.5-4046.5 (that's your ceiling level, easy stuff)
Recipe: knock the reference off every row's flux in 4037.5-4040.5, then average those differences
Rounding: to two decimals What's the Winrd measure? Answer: -0.43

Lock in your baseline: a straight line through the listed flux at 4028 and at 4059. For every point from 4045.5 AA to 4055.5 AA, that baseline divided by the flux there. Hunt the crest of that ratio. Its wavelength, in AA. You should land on 4053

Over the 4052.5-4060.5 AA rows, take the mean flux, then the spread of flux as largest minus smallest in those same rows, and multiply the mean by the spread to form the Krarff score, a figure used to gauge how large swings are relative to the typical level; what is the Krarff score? 10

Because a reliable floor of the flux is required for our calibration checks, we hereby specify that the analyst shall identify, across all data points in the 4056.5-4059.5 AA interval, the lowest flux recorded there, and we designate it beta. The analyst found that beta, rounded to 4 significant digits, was 11.57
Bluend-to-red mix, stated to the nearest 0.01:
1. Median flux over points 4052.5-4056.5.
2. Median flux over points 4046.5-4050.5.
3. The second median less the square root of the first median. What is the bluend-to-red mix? 7.69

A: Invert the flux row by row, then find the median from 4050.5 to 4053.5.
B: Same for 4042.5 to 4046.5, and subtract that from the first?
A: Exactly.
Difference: 0.004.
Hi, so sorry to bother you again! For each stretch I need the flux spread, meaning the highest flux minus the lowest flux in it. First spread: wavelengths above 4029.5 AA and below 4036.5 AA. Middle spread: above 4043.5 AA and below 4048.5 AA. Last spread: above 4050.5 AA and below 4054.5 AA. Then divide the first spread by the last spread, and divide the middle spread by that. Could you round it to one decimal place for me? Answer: 0.2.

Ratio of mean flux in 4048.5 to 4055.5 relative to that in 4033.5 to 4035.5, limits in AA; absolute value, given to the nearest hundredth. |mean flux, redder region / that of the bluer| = 1.02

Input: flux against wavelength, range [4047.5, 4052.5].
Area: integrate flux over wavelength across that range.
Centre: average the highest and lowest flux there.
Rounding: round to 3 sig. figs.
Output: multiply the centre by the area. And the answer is 601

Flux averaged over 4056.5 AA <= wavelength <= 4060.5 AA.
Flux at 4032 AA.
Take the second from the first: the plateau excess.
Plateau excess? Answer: 0.75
